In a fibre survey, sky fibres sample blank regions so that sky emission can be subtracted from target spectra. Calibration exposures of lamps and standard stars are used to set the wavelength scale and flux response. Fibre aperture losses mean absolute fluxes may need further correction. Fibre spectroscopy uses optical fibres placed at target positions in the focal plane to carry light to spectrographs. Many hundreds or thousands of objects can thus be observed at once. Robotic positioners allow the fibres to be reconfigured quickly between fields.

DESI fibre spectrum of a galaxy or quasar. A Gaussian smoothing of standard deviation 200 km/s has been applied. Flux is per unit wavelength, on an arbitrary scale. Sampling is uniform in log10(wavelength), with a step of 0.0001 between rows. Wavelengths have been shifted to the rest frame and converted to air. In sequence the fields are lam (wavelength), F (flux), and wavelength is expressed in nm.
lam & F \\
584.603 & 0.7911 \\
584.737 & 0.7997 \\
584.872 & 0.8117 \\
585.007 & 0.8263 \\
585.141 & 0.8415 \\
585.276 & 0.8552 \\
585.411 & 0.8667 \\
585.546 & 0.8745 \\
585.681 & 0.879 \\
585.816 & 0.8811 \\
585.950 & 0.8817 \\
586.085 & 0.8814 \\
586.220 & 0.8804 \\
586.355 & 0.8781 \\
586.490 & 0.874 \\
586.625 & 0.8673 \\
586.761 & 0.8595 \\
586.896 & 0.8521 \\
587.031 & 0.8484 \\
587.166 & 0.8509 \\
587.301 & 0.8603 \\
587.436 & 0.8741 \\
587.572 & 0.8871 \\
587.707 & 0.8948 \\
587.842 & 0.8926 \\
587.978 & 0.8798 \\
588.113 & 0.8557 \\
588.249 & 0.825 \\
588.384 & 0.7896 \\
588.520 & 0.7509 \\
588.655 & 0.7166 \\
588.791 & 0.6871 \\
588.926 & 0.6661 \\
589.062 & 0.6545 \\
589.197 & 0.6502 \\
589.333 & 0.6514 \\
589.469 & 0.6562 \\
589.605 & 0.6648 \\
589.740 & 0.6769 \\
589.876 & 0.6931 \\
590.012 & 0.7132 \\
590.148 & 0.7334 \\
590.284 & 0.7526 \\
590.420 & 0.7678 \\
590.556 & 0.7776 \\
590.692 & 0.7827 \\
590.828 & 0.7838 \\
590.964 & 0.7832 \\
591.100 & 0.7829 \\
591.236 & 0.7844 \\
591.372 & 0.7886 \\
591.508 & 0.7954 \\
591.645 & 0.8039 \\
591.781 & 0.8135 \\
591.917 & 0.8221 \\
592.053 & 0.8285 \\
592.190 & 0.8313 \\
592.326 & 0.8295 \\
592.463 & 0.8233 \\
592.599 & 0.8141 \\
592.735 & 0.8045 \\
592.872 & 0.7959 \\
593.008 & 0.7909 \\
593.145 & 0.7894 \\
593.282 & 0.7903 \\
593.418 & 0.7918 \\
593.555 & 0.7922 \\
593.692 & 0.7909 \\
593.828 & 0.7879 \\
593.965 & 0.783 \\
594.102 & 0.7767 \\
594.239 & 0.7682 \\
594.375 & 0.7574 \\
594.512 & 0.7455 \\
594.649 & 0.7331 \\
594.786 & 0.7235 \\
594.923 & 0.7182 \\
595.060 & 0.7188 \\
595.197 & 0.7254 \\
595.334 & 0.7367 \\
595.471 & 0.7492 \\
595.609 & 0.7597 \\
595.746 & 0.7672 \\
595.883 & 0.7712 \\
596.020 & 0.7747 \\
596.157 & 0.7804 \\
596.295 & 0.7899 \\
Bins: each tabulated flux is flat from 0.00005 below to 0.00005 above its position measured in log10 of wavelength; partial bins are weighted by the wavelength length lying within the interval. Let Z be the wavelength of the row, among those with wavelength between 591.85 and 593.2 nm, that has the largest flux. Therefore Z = 592.190 nm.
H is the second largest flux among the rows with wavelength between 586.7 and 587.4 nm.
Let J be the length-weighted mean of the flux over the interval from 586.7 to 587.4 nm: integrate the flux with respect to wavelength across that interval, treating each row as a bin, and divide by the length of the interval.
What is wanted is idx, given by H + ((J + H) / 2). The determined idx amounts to 1.72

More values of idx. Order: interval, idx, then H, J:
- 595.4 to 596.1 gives 1.54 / 0.7712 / 0.76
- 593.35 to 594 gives 1.58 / 0.7918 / 0.79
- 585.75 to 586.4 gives 1.76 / 0.8814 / 0.88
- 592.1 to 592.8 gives 1.65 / 0.8295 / 0.82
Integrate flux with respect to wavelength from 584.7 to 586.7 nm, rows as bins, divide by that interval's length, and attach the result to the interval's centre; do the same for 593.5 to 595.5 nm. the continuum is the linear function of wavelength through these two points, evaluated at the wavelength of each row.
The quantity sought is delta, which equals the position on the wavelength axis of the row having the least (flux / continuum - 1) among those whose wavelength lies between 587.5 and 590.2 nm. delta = 589.197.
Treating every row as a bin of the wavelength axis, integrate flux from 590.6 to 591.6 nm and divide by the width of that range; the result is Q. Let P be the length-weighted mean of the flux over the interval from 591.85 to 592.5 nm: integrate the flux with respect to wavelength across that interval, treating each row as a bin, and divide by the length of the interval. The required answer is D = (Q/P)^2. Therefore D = 0.90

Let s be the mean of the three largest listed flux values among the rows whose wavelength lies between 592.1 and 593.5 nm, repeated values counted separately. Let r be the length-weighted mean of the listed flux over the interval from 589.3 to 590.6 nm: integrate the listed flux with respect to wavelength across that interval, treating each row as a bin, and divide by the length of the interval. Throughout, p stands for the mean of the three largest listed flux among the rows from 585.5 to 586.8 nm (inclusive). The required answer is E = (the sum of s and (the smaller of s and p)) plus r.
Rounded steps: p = 0.88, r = 0.709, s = 0.83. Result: 2.36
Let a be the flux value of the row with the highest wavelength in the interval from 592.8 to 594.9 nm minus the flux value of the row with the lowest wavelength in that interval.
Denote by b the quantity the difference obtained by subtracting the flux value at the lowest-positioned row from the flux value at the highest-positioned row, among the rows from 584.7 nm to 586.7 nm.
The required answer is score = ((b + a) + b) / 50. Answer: 0.0013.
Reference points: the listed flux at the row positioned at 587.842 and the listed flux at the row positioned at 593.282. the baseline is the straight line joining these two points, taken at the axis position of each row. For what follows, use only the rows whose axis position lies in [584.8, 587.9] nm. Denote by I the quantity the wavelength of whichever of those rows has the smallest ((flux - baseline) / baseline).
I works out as 584.872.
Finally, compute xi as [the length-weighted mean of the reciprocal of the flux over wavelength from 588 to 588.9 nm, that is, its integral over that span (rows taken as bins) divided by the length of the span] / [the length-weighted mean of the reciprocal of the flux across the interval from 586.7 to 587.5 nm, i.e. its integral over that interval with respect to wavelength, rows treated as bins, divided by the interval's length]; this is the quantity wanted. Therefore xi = 1.12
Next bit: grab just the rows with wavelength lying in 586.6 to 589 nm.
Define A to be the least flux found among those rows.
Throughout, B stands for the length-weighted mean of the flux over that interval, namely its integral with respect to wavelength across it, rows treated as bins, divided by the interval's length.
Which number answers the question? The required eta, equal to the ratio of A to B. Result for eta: 0.808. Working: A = 0.6661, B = 0.82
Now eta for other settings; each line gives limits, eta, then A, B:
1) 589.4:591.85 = 0.871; 0.6562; 0.75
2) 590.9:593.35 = 0.974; 0.7829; 0.80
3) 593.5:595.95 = 0.951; 0.7182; 0.76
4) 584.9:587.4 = 0.957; 0.8263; 0.86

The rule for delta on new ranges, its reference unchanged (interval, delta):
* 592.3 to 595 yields 594.923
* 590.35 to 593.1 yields 590.420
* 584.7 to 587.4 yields 584.737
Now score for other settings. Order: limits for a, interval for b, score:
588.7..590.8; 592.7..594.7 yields -0.0009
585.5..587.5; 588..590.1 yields -0.0057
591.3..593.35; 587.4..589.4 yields -0.0089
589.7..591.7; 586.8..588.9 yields -0.0041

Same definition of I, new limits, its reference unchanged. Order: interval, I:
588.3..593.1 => 589.197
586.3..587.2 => 587.031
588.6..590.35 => 589.197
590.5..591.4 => 590.556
